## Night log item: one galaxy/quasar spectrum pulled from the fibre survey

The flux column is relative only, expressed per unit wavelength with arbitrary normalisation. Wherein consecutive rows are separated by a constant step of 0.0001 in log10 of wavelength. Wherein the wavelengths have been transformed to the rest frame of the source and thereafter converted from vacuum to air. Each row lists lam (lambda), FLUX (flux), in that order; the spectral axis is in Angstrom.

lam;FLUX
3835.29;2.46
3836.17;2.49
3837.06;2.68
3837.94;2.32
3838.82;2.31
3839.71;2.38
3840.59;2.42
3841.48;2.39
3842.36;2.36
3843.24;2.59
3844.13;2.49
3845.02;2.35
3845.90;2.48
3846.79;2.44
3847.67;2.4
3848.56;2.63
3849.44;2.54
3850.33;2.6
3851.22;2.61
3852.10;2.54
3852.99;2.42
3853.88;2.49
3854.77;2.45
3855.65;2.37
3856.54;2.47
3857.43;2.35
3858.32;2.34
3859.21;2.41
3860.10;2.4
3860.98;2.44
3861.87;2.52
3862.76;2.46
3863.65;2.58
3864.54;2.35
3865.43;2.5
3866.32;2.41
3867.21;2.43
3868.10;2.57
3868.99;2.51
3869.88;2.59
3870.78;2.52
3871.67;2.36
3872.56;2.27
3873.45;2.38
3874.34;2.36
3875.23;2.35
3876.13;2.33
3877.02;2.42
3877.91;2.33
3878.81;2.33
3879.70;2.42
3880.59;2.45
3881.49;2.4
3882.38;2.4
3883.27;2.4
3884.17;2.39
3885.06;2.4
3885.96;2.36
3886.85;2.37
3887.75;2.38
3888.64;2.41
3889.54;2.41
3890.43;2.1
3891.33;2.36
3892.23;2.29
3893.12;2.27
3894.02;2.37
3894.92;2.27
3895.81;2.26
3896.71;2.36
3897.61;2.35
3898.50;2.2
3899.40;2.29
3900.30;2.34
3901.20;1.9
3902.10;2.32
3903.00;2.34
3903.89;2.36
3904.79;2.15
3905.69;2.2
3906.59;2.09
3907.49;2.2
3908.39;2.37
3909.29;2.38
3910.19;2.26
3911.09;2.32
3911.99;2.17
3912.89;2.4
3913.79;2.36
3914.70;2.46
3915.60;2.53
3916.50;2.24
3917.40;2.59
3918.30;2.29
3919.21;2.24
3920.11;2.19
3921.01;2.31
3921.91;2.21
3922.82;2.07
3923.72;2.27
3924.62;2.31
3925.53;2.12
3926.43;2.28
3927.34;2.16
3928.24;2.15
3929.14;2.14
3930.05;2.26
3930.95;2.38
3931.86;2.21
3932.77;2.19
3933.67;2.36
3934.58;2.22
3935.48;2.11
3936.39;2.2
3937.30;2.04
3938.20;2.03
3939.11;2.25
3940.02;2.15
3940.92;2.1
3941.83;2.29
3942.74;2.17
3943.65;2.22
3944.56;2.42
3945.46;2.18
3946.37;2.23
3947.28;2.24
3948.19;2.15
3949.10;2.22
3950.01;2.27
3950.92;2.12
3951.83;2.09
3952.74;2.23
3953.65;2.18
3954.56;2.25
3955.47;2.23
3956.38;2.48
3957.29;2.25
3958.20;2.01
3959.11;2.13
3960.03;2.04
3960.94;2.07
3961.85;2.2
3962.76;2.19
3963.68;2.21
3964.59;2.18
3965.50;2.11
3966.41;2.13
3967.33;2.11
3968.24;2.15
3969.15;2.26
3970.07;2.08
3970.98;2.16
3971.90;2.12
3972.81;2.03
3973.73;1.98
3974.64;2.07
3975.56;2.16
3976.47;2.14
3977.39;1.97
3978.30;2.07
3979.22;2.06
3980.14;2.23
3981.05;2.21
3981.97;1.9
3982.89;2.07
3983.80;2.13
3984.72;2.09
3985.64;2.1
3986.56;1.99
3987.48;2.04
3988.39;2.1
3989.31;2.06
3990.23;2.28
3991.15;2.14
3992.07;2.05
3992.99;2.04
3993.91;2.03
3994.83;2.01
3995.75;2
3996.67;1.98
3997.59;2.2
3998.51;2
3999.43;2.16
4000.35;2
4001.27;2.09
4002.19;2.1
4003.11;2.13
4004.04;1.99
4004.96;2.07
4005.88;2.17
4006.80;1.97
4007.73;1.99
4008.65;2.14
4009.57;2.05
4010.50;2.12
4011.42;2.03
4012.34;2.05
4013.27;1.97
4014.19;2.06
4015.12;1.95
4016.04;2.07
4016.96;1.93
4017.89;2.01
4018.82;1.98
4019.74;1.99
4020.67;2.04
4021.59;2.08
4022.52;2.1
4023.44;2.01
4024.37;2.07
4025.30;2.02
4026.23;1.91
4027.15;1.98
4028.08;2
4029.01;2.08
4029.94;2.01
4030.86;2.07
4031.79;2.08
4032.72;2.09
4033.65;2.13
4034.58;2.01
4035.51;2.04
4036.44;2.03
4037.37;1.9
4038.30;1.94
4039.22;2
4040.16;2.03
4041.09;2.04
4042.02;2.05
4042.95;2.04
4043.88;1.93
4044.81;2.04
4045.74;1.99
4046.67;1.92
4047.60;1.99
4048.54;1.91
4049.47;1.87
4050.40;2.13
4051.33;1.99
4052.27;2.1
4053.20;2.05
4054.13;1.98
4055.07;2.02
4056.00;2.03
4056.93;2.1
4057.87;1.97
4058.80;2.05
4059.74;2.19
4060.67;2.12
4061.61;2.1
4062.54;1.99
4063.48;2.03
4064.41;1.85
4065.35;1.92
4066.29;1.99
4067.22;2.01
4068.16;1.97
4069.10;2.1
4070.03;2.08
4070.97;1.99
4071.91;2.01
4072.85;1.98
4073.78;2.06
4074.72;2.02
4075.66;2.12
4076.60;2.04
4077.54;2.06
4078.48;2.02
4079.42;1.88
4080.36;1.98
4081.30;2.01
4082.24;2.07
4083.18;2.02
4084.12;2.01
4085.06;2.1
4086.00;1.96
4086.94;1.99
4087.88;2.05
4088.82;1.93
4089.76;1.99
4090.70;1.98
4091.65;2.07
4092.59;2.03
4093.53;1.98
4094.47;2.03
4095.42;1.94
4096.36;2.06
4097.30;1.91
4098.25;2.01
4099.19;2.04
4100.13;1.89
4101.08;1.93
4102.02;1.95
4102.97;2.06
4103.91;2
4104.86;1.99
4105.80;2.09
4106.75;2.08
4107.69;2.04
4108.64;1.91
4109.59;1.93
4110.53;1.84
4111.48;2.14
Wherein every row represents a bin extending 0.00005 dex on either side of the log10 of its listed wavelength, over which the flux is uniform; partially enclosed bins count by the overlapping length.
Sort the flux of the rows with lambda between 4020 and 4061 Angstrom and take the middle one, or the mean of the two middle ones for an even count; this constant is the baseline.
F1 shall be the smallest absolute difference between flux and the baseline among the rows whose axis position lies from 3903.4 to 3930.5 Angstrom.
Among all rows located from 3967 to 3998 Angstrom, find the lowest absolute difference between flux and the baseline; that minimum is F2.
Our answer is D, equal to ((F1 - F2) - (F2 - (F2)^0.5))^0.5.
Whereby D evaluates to 0.20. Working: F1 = 0.040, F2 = 0.000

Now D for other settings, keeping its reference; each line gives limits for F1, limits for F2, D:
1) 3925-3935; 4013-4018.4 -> 0.44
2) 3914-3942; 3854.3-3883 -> 0.10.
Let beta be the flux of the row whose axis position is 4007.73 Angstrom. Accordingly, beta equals 1.99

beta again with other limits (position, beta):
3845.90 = 2.48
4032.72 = 2.09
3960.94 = 2.07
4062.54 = 1.99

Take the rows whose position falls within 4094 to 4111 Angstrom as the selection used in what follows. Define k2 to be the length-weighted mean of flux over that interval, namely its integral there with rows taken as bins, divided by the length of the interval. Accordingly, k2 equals 1.98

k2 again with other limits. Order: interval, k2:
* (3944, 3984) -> 2.15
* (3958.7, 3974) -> 2.13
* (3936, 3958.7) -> 2.20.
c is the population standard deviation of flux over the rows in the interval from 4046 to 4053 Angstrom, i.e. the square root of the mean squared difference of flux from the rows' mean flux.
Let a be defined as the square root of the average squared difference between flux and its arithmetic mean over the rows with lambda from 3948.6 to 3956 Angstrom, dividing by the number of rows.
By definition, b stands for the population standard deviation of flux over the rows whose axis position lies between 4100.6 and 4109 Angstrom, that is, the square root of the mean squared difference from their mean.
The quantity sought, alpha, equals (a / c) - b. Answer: 0.60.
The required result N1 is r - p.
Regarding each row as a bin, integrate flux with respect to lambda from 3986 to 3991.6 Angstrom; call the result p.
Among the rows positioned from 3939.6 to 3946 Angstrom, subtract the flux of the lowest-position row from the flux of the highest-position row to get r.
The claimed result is -12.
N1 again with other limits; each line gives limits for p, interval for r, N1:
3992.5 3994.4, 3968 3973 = -4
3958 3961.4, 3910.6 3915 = -7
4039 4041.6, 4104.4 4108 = -5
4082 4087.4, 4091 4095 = -11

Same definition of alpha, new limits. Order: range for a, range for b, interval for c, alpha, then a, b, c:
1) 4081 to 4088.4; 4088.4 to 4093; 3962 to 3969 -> 1.09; 0.04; 0.047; 0.037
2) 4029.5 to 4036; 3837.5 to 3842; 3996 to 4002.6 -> 0.47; 0.04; 0.042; 0.079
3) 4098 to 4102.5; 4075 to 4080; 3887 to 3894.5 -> 0.48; 0.05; 0.079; 0.097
